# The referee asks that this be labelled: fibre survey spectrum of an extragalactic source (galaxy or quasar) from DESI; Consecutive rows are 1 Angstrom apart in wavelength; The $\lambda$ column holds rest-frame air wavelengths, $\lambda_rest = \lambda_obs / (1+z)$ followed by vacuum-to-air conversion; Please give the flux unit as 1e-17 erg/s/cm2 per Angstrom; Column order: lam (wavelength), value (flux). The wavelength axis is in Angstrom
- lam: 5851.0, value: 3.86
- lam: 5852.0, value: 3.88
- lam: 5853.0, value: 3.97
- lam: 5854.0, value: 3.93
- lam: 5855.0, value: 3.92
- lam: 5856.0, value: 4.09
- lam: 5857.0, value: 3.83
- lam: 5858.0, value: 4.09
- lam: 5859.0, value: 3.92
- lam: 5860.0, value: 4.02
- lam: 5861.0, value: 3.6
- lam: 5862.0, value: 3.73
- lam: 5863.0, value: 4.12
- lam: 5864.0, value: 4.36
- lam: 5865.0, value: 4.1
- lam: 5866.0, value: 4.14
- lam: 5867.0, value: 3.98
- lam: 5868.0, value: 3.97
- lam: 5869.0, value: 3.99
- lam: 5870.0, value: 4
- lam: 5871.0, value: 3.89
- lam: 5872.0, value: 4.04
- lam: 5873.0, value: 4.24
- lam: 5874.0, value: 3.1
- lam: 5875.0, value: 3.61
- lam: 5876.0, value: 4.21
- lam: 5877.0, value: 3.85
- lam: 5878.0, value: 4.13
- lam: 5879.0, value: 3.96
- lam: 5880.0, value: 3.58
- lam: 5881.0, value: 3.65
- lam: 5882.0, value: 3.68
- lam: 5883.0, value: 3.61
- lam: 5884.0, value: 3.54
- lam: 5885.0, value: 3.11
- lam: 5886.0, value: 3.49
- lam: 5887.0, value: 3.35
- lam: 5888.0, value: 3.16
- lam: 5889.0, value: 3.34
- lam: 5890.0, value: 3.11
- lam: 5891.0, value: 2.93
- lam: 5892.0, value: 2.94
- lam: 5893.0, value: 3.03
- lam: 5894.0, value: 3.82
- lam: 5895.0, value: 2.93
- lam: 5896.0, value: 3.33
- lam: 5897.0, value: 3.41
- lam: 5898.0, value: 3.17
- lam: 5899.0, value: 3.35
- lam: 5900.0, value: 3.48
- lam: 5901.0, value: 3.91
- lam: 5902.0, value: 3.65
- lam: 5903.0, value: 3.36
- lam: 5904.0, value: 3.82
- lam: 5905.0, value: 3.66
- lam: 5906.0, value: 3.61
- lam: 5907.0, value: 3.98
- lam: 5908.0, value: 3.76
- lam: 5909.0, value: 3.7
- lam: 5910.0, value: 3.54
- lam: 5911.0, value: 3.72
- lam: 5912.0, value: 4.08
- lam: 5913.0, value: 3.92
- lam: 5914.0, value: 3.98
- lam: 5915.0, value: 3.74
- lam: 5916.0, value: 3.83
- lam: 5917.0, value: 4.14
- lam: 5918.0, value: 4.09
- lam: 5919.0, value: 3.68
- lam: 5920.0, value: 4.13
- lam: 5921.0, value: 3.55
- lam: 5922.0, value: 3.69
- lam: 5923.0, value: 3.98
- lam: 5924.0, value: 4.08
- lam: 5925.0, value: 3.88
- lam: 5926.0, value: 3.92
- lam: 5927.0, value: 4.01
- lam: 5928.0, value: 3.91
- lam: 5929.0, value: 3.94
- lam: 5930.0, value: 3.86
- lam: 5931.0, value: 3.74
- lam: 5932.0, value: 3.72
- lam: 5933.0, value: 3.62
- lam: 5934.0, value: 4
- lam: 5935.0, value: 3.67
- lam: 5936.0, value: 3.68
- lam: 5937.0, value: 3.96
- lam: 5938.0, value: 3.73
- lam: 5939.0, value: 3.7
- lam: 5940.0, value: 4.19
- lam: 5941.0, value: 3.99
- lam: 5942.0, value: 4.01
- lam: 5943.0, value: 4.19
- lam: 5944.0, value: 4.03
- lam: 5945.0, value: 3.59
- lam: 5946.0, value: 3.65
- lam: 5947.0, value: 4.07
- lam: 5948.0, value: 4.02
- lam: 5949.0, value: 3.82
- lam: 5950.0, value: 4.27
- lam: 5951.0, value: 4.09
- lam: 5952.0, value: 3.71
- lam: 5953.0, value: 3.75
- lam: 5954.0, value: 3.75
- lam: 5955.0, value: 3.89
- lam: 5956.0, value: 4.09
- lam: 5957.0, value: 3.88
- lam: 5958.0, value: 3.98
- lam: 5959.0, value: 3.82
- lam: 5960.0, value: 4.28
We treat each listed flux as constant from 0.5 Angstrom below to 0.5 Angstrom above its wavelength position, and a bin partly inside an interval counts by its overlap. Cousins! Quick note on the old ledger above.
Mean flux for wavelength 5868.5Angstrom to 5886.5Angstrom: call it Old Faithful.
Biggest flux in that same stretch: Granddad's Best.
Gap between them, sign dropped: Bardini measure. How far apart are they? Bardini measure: 0.48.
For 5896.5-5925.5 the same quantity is 0.39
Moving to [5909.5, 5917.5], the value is 0.27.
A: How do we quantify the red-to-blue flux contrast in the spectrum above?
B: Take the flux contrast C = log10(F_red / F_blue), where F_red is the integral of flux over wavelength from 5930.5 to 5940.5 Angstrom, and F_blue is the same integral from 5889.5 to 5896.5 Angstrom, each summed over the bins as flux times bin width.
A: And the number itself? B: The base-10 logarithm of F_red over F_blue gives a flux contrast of 0.2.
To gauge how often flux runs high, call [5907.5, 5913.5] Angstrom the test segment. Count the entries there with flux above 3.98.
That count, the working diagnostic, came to 1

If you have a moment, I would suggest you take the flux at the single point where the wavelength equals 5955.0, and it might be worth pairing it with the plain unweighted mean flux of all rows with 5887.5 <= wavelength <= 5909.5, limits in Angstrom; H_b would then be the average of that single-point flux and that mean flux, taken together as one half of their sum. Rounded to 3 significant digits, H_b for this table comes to 3.66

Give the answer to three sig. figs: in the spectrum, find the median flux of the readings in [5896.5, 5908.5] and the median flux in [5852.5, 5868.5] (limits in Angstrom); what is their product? 14.4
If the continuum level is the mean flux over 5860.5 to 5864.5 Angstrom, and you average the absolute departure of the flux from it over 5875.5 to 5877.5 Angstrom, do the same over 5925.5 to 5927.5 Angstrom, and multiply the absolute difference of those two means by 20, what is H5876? 2.7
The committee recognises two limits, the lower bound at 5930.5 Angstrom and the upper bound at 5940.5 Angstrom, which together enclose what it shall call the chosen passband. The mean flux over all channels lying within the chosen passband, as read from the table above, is 3.80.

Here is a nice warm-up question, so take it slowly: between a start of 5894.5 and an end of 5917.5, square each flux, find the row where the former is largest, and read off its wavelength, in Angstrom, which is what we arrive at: 5917.0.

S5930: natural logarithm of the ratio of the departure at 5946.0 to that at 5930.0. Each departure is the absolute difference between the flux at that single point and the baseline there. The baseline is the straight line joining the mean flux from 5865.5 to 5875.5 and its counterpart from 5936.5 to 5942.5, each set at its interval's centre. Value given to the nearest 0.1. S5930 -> 1.5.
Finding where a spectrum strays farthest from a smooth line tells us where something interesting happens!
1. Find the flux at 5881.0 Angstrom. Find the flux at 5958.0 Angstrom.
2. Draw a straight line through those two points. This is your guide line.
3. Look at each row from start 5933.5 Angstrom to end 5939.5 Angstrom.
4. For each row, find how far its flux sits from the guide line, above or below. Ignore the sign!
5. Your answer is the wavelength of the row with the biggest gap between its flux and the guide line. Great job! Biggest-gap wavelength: 5935.0 Angstrom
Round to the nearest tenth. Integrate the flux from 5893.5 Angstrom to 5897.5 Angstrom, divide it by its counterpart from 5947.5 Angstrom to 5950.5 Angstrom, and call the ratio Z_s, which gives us 1.1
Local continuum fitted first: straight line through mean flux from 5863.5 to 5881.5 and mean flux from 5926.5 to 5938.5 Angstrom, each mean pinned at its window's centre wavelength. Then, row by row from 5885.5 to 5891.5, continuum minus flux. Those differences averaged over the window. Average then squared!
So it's 0.5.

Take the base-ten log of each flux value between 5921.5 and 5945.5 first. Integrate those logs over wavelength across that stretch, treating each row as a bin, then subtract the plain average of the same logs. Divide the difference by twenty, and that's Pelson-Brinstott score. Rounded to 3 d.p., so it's 0.677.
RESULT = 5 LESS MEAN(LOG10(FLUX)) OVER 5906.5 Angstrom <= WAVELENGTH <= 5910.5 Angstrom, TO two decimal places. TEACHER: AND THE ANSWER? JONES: 4.43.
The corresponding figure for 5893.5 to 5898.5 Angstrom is 4.48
